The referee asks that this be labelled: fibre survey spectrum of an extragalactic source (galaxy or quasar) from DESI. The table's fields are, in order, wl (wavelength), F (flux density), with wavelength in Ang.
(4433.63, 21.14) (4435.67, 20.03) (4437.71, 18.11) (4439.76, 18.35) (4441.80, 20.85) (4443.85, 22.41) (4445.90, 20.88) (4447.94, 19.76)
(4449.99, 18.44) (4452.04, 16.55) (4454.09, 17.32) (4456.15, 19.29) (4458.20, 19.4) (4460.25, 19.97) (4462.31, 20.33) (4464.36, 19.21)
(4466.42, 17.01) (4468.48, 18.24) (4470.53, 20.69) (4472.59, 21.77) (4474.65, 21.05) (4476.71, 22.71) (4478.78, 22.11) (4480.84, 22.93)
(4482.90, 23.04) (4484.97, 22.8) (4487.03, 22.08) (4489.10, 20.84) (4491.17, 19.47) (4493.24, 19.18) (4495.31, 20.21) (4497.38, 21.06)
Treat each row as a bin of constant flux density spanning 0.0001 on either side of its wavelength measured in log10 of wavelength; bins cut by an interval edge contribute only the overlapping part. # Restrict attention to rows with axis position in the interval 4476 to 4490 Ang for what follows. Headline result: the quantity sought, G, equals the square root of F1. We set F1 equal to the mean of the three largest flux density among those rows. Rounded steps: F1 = 23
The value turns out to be 4.79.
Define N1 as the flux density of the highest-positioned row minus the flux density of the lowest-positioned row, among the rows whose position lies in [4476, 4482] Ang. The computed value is 0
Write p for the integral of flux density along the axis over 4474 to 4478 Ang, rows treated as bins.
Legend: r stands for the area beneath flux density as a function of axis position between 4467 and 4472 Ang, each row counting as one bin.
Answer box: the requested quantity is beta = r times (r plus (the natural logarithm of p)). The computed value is 9909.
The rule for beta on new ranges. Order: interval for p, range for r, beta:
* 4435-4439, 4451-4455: 4880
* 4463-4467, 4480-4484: 8843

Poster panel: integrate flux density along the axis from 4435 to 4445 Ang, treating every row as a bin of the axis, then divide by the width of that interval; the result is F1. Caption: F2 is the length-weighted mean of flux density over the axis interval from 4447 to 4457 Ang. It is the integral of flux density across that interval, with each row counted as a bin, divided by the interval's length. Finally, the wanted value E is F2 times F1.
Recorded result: 364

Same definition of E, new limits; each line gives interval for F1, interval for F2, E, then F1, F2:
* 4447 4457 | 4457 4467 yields 352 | 18.2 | 19.3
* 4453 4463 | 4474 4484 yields 430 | 19.2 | 22.4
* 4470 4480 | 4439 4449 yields 446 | 21.7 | 20.5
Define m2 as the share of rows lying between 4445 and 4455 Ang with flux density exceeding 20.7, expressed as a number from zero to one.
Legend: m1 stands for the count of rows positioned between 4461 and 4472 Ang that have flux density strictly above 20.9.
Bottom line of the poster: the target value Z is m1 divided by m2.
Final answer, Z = 0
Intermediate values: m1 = 0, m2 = 0.2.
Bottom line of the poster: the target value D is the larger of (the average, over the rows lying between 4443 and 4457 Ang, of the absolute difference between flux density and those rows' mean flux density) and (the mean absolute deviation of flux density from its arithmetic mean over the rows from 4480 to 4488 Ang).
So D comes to 1.5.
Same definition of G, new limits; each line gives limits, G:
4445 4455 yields 4.44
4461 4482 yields 4.75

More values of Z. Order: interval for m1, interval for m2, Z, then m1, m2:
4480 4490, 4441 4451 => 7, 4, 0.6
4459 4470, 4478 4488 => 0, 0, 1.0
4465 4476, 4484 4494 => 3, 2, 0.6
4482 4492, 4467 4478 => 5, 3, 0.6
